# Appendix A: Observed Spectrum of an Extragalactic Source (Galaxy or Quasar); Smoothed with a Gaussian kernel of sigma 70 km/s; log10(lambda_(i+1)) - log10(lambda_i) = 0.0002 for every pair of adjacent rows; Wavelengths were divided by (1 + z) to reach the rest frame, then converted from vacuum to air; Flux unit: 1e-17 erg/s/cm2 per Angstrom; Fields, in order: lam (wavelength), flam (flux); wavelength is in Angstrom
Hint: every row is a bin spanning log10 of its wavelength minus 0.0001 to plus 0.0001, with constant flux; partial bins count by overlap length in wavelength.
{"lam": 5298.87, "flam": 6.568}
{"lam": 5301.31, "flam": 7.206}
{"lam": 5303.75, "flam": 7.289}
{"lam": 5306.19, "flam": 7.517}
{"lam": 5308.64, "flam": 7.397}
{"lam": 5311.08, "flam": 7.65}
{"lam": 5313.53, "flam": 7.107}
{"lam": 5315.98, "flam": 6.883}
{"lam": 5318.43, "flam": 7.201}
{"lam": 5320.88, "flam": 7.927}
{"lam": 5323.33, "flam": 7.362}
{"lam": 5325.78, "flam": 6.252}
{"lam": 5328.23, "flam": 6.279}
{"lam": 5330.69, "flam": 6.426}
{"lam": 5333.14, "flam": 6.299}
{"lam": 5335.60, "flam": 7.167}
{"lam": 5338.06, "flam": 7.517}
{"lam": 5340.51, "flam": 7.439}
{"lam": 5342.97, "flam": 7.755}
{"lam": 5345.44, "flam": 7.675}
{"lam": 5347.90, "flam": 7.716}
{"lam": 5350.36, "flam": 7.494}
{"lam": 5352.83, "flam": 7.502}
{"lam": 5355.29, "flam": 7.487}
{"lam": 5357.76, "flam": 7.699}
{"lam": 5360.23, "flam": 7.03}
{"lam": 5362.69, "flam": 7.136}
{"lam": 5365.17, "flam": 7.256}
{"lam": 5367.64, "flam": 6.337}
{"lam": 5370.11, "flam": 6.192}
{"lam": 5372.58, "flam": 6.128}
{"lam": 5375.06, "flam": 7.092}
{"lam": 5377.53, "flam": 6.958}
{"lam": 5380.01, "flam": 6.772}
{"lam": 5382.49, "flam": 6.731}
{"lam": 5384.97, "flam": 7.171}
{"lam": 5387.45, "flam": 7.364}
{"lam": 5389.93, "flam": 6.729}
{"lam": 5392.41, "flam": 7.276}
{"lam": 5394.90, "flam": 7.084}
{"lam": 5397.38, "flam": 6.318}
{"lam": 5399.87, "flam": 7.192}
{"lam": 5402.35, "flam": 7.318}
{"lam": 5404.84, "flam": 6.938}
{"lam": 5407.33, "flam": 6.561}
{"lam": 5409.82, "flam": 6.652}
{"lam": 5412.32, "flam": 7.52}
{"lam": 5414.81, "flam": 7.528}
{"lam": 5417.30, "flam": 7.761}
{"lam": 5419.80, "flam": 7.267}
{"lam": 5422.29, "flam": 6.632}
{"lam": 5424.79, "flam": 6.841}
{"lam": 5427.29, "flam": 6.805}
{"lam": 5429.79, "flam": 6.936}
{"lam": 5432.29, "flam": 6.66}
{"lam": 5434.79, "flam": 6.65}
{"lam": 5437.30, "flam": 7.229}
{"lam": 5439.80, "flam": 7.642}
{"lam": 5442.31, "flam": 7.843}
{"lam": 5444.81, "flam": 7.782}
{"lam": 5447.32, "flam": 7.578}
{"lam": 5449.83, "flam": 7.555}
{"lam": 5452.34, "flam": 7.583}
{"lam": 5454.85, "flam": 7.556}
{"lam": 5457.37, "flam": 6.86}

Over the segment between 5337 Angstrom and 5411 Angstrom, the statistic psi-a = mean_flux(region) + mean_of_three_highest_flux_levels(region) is 14.8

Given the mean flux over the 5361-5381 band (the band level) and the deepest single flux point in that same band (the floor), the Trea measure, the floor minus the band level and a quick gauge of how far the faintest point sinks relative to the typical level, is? -0.6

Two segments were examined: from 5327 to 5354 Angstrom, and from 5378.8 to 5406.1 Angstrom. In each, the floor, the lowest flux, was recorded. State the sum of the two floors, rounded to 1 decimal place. 12.6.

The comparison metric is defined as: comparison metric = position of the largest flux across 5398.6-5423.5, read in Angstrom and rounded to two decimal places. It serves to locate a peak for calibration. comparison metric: 5417.30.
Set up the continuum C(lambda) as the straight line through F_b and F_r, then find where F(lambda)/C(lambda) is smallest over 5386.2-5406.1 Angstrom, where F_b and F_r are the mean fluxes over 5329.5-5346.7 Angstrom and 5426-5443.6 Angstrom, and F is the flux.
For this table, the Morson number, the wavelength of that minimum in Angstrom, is 5397.38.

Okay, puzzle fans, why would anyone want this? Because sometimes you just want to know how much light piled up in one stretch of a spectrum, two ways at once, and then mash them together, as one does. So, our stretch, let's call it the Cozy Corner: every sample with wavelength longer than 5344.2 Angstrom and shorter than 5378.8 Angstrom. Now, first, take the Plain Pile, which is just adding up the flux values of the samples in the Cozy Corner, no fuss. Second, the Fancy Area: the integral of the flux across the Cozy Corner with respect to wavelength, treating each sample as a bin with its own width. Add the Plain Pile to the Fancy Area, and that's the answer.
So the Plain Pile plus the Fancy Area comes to 346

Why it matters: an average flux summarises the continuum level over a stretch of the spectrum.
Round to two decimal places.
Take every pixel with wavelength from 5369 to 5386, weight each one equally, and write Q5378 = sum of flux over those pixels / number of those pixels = 6.72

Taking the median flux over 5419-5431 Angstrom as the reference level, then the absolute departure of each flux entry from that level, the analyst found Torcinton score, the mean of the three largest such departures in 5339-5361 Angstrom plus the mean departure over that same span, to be 1.6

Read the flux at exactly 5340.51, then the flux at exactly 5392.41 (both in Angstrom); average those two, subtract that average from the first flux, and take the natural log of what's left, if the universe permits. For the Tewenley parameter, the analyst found -2.5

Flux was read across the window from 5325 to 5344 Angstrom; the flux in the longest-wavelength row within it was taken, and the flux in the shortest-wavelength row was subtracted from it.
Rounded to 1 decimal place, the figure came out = 1.5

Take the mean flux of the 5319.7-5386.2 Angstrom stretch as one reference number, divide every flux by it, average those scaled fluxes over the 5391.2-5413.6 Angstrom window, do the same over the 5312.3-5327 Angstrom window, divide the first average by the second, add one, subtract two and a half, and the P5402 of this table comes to -0.519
